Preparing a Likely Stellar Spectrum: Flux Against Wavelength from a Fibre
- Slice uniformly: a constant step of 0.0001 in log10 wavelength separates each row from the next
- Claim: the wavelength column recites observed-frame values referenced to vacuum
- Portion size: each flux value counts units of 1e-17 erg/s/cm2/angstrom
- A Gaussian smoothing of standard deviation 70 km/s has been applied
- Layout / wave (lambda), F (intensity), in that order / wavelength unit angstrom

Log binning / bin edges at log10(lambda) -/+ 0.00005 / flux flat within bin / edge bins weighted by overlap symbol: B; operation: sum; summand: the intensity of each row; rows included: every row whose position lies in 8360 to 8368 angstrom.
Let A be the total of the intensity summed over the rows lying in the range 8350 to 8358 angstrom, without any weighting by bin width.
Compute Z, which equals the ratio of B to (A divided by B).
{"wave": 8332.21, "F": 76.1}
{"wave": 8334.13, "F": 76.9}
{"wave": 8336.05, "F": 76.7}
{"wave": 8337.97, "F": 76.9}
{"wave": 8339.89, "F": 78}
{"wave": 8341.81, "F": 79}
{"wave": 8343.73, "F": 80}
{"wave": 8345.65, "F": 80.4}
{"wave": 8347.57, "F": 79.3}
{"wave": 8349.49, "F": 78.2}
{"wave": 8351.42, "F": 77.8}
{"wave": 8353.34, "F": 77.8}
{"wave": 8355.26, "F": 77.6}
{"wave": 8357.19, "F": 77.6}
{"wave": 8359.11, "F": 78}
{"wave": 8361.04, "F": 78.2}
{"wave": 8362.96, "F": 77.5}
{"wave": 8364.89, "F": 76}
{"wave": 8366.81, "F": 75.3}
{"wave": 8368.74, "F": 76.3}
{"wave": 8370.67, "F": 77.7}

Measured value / 303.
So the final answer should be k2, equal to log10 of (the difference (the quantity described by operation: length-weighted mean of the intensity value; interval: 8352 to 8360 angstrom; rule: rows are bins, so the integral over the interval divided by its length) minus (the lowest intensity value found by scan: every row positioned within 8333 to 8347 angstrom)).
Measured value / 0.04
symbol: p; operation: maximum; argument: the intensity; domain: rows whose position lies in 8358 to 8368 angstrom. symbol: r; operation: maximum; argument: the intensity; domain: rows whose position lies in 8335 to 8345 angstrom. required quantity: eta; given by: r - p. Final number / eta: 1.8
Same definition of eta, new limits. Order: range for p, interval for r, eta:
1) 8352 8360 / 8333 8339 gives -1.1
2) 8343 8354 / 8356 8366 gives -2.2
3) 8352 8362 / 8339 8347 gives 2.2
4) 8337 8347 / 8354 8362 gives -2.2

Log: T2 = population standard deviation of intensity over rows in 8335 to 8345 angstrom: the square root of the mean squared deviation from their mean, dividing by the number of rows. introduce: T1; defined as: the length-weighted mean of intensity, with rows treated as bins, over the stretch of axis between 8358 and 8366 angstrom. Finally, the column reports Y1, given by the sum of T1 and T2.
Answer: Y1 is 78.7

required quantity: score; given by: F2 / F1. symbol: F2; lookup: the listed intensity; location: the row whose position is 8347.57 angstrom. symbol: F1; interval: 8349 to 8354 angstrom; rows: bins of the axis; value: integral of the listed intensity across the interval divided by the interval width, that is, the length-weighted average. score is 1.02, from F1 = 77.9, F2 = 79.3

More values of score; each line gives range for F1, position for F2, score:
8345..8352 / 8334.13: 0.97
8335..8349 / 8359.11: 0.99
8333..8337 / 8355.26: 1.01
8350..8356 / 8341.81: 1.02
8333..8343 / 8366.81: 0.97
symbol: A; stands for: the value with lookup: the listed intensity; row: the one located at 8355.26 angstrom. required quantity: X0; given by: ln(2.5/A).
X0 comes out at -3.44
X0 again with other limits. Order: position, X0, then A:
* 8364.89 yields -3.41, 76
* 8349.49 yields -3.44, 78.2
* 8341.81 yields -3.45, 79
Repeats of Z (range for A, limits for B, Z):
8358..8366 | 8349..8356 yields 313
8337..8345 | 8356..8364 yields 309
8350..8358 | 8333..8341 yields 306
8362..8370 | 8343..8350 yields 331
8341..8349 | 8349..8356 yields 304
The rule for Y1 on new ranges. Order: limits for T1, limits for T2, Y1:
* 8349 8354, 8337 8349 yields 79.0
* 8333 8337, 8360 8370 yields 77.8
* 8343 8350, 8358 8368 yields 80.8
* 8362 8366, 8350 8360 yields 76.9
